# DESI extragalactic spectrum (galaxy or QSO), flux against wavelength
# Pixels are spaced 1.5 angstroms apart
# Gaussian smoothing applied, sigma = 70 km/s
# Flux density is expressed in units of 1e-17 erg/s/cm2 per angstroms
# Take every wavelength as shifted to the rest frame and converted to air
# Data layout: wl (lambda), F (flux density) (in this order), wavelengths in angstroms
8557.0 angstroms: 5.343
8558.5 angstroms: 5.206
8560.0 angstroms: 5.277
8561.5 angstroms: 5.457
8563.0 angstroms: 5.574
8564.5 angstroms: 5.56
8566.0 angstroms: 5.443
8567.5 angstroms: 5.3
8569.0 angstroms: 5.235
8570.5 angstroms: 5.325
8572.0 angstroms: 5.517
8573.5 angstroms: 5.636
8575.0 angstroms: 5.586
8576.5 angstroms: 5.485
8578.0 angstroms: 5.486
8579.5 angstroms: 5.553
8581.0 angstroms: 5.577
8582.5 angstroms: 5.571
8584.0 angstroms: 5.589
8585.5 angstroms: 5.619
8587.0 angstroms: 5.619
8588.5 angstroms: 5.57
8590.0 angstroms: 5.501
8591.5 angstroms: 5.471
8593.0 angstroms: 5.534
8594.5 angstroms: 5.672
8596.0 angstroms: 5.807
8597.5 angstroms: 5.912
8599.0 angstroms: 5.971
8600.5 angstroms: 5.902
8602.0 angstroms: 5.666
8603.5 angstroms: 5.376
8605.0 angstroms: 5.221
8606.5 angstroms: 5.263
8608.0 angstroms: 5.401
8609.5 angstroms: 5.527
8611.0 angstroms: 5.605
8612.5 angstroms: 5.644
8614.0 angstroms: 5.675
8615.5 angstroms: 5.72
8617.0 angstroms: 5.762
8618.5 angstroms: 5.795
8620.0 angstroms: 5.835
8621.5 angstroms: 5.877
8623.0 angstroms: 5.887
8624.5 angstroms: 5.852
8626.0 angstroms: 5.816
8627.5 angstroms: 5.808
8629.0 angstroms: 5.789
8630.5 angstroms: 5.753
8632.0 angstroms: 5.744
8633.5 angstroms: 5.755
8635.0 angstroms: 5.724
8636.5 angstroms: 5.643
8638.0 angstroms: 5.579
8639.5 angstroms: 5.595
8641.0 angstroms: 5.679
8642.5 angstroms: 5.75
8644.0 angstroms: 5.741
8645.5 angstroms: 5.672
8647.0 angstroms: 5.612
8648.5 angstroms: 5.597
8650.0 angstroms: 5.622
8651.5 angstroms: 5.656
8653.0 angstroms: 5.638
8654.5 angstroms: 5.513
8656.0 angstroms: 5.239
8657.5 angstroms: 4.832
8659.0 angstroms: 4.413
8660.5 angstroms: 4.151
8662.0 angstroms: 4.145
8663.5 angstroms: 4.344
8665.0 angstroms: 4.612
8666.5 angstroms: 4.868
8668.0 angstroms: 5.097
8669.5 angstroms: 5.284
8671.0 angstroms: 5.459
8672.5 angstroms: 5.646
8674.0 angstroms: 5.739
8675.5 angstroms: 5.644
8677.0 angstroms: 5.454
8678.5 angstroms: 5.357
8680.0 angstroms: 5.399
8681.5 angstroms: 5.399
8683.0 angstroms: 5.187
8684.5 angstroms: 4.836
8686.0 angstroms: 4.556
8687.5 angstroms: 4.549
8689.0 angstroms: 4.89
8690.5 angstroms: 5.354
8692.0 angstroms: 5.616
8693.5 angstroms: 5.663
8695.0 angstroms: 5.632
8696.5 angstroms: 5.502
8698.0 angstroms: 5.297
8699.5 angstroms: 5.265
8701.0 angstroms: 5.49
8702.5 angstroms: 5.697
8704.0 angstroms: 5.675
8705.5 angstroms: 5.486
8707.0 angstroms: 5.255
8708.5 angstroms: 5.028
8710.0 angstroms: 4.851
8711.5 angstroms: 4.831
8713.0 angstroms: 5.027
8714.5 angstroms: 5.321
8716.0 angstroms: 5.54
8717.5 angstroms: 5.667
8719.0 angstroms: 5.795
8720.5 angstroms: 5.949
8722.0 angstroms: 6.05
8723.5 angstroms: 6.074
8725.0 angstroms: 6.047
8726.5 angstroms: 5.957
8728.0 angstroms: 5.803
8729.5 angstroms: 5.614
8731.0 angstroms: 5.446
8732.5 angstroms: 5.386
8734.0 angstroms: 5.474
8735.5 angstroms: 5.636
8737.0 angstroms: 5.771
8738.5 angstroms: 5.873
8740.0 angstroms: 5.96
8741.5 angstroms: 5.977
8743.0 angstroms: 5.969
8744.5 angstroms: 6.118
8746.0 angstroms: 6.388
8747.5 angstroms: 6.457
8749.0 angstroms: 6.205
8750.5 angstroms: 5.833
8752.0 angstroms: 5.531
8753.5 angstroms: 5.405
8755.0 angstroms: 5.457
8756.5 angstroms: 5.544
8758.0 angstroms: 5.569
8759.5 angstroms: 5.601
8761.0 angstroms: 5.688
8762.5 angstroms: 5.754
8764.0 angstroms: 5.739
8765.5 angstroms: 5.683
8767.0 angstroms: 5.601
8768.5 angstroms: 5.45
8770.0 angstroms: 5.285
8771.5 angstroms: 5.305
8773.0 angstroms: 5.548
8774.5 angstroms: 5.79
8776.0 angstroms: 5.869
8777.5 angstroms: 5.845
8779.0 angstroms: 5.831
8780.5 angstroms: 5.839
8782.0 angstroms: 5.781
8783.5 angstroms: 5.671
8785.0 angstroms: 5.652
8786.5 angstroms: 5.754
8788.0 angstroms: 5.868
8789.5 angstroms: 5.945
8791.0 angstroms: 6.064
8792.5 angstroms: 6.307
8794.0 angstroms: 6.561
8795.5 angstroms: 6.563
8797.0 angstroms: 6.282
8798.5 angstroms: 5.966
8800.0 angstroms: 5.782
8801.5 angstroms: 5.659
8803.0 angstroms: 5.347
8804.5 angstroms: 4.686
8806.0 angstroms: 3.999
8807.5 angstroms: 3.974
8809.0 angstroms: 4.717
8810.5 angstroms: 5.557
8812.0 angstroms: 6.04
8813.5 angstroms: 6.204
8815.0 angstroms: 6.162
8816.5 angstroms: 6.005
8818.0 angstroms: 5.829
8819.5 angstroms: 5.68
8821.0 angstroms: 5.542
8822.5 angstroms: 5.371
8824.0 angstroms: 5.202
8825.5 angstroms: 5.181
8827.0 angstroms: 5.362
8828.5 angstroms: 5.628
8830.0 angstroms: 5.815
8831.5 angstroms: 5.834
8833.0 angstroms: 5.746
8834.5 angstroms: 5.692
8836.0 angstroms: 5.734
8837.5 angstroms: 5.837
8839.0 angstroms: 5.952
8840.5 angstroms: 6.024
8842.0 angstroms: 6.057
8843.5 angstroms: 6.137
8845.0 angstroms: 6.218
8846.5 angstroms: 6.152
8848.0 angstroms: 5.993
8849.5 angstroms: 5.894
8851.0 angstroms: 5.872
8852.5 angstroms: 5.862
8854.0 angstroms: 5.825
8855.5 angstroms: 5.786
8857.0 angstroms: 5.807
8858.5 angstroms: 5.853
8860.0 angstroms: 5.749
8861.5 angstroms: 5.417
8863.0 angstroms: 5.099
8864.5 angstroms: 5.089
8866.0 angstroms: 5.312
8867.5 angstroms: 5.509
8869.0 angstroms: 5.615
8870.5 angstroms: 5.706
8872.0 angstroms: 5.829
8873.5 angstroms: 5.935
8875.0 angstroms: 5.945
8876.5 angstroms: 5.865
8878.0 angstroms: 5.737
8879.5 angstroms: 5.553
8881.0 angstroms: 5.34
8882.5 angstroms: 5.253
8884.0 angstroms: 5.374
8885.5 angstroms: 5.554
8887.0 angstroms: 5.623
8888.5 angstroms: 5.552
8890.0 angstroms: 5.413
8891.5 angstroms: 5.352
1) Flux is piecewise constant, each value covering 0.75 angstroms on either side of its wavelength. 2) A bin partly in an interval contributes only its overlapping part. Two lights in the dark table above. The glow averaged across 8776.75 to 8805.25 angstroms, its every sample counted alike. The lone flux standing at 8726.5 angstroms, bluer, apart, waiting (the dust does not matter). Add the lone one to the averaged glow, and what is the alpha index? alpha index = 11.82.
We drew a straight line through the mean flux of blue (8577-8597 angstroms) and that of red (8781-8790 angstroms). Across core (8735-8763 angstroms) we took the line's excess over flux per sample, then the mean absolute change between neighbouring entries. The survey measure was 0.12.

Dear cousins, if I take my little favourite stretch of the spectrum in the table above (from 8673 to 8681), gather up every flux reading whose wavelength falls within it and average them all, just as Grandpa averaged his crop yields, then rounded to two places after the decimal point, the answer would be 5.52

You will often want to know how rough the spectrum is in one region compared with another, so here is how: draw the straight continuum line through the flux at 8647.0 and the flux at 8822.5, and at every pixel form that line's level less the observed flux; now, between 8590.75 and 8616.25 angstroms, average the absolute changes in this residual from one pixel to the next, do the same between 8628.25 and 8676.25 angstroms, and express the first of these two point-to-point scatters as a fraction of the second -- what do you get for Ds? 0.90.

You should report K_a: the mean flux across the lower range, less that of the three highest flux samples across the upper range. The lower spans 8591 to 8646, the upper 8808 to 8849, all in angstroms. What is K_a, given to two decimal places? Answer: -0.51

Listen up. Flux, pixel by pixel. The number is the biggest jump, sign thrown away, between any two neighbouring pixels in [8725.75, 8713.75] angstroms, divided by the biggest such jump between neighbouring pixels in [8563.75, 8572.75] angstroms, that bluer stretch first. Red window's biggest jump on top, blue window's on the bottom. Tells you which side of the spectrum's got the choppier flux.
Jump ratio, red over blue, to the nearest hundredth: 1.14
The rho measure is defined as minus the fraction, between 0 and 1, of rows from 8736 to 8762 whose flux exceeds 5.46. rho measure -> -0.88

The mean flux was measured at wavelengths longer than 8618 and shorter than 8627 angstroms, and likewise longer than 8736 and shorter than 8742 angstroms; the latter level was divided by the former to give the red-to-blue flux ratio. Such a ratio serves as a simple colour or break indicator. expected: 1.01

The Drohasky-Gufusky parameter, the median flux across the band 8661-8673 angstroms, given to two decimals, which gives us 4.98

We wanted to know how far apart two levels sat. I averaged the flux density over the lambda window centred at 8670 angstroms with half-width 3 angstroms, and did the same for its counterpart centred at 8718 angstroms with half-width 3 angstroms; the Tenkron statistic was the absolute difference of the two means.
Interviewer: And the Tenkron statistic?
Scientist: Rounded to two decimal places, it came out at 0.37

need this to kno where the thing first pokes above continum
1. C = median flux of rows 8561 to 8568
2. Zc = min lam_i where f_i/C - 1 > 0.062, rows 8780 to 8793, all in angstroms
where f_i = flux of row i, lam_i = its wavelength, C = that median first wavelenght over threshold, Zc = 8780.5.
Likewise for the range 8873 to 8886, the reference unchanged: 8873.5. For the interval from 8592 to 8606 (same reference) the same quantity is 8596.0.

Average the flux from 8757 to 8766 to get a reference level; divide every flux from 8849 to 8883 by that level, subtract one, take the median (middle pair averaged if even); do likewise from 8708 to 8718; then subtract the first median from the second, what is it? -0.13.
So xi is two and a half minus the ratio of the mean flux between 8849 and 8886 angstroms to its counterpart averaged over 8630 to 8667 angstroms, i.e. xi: 1.44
